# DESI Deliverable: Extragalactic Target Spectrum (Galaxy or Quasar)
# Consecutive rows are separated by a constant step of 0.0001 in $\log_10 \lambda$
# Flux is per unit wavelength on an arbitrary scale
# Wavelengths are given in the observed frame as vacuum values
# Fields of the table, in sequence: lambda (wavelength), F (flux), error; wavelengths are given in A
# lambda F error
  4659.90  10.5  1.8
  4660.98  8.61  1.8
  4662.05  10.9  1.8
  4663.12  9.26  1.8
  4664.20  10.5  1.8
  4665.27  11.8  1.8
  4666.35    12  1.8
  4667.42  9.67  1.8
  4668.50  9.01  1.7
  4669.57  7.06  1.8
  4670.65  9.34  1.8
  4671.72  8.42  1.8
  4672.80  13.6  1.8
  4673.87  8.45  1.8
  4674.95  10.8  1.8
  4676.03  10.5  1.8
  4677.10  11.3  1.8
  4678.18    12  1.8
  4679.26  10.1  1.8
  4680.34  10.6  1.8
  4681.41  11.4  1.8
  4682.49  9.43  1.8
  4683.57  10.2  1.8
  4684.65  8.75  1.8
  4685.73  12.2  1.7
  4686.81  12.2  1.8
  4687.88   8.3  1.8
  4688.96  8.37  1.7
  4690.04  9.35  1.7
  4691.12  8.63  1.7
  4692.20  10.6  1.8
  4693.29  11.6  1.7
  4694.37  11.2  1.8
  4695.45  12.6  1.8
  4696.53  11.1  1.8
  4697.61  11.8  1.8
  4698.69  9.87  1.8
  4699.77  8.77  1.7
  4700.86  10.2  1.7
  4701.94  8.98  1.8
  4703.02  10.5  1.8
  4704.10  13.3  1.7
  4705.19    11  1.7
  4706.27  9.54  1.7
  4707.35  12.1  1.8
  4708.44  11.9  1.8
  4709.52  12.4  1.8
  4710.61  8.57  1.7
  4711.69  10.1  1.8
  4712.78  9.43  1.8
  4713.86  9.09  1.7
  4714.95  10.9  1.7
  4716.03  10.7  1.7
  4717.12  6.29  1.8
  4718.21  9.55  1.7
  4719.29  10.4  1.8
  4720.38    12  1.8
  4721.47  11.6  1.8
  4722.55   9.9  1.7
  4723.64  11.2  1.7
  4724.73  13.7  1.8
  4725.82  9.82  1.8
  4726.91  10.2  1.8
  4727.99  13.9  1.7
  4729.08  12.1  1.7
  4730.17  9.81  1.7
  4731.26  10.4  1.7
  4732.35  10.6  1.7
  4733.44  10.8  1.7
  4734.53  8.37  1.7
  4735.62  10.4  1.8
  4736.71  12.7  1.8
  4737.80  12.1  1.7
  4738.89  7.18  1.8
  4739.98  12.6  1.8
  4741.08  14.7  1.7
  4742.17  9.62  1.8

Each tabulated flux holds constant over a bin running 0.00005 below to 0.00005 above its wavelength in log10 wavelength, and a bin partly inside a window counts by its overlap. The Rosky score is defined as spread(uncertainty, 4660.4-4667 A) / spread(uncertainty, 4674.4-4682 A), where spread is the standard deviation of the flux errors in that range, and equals 0.00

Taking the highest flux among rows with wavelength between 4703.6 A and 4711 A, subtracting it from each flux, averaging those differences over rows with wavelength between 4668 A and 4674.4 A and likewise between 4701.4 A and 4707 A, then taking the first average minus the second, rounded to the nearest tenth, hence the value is -1.4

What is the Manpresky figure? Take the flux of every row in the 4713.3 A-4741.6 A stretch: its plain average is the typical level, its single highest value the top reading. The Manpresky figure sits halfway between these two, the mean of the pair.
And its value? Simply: 12.8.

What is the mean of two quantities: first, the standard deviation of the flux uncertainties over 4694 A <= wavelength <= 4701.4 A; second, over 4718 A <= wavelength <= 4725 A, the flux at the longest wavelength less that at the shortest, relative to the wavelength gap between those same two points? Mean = 0.34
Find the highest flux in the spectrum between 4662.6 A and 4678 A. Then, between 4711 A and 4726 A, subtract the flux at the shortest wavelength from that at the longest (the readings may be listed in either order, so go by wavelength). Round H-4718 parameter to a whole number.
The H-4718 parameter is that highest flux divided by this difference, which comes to -49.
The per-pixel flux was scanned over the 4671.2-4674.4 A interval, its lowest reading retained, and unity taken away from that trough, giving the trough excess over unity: 7.4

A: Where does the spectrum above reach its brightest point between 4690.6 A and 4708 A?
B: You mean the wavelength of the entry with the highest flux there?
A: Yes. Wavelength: 4704.10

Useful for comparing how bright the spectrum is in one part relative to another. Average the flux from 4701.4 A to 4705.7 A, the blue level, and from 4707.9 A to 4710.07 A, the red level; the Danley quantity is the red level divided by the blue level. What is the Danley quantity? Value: 1.11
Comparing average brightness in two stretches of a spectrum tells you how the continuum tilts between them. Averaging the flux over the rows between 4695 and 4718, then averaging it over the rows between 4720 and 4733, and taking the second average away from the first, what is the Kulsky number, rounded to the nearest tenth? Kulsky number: -0.8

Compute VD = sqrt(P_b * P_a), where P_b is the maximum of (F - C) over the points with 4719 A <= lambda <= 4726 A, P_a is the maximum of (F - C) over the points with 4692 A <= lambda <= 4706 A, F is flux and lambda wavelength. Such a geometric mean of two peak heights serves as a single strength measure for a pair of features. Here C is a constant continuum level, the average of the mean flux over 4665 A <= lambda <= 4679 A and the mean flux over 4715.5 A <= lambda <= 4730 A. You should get 2.9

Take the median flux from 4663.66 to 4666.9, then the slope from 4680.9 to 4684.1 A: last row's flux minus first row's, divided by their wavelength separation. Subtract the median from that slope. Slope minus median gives -12.4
